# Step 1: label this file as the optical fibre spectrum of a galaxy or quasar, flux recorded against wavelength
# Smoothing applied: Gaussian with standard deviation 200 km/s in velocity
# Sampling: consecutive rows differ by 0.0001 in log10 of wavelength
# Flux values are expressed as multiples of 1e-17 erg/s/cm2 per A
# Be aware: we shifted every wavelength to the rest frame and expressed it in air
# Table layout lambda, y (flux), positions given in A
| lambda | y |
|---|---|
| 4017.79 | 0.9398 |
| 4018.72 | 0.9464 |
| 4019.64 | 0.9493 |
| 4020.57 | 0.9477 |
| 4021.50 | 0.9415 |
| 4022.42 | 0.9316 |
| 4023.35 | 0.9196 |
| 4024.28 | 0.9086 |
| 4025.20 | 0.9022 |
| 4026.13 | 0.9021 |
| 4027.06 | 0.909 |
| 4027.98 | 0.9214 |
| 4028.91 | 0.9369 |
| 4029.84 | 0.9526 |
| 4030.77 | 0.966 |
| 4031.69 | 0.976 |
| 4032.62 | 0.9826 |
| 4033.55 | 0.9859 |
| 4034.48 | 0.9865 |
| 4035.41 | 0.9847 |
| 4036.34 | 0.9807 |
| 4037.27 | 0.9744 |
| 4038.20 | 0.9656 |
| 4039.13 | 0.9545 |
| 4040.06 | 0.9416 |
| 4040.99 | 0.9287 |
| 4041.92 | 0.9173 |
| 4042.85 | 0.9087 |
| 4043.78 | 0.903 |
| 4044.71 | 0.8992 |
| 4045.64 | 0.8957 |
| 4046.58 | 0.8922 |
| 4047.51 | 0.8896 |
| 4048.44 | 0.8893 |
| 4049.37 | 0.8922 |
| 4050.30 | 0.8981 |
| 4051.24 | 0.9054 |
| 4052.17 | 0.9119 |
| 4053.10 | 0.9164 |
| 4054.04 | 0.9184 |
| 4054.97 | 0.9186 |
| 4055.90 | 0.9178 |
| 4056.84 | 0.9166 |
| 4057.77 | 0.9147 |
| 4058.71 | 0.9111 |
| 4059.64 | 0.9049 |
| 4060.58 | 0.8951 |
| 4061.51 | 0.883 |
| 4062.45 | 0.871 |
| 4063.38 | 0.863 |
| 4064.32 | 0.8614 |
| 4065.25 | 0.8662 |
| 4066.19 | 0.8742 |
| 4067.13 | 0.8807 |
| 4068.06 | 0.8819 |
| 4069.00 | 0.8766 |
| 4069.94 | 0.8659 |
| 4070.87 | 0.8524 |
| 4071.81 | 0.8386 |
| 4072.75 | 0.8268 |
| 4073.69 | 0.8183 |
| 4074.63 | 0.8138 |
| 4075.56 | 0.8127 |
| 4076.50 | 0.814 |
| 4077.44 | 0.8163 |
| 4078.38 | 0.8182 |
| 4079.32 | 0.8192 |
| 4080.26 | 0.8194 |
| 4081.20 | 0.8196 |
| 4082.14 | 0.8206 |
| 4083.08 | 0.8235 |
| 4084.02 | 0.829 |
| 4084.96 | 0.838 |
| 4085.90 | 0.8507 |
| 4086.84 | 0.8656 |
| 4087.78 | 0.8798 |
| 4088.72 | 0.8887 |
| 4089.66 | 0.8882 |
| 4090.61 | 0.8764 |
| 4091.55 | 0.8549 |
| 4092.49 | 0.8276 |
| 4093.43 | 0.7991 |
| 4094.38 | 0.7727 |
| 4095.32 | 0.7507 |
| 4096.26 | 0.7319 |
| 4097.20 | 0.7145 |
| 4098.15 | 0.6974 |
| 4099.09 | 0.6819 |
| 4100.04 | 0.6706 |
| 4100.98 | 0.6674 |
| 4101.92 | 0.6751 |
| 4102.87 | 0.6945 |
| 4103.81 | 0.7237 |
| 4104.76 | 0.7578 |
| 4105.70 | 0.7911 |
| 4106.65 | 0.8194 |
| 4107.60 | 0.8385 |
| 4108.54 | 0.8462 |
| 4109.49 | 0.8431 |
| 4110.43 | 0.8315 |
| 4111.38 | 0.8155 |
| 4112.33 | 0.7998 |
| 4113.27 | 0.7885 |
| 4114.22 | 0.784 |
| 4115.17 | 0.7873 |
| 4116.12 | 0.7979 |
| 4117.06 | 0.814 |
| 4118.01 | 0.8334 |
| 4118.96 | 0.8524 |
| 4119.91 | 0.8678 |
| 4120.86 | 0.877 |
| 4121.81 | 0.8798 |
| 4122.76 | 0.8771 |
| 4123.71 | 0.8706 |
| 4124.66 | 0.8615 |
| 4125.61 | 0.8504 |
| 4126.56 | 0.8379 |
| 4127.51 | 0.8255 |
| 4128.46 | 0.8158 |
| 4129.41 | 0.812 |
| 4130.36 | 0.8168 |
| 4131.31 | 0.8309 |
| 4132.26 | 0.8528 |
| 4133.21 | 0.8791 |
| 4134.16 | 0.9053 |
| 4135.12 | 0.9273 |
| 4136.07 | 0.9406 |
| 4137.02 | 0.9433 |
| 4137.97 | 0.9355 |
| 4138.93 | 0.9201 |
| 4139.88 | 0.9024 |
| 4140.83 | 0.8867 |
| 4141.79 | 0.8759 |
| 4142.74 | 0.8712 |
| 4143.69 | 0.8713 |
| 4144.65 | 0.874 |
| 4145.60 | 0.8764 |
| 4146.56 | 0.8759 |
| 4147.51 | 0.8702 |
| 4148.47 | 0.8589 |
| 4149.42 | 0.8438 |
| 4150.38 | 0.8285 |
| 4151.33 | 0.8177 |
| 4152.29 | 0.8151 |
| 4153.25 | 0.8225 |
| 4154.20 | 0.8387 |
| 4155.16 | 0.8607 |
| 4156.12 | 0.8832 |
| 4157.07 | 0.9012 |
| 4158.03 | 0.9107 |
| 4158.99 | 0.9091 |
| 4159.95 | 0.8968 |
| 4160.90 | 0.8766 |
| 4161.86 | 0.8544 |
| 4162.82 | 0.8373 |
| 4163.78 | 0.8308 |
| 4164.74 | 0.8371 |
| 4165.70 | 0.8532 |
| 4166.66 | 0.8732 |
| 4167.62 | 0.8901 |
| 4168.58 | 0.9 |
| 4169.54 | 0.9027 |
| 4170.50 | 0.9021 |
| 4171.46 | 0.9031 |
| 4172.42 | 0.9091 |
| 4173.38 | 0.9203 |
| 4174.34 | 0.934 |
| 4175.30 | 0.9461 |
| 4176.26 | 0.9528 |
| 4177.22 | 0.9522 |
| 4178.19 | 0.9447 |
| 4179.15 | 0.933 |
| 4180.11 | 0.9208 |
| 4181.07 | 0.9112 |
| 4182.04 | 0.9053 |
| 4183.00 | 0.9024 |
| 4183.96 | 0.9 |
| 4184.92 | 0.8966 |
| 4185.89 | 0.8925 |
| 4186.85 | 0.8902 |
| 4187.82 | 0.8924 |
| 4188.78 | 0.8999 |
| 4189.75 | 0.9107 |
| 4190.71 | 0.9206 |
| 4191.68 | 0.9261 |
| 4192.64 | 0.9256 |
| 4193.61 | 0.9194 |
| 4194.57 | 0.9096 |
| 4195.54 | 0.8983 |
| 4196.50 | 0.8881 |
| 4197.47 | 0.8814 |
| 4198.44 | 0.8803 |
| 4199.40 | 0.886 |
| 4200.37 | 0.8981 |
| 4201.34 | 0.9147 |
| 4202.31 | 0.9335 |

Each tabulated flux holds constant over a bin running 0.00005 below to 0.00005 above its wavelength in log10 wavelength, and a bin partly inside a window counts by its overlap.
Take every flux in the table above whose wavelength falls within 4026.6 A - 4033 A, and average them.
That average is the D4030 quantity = 0.95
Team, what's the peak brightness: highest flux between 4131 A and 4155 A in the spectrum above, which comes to 0.9433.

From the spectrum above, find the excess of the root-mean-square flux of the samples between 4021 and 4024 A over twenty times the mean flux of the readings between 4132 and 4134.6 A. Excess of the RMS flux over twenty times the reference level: -16.7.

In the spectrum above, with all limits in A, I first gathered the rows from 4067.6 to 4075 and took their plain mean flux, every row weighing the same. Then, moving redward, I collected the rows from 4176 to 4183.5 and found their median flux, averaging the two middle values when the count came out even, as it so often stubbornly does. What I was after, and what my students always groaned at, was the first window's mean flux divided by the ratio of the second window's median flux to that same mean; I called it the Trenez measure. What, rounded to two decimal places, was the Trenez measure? 0.77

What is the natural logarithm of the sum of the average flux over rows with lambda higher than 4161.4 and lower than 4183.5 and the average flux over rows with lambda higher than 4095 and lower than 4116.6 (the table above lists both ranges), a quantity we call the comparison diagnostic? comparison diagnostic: 0.51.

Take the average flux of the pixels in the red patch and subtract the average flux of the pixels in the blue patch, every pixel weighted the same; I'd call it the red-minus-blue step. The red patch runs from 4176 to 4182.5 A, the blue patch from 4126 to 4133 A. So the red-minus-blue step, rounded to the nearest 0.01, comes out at 0.10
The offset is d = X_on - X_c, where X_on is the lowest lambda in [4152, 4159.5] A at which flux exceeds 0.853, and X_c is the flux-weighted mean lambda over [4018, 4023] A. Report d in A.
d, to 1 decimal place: 134.6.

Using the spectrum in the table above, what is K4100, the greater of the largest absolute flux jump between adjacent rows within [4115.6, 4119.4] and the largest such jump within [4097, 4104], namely 0.029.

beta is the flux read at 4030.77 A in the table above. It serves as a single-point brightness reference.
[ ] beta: 0.966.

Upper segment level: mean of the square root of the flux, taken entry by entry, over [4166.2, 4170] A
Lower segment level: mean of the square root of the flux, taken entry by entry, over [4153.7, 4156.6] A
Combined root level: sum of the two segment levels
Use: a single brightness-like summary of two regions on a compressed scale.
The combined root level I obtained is 1.87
